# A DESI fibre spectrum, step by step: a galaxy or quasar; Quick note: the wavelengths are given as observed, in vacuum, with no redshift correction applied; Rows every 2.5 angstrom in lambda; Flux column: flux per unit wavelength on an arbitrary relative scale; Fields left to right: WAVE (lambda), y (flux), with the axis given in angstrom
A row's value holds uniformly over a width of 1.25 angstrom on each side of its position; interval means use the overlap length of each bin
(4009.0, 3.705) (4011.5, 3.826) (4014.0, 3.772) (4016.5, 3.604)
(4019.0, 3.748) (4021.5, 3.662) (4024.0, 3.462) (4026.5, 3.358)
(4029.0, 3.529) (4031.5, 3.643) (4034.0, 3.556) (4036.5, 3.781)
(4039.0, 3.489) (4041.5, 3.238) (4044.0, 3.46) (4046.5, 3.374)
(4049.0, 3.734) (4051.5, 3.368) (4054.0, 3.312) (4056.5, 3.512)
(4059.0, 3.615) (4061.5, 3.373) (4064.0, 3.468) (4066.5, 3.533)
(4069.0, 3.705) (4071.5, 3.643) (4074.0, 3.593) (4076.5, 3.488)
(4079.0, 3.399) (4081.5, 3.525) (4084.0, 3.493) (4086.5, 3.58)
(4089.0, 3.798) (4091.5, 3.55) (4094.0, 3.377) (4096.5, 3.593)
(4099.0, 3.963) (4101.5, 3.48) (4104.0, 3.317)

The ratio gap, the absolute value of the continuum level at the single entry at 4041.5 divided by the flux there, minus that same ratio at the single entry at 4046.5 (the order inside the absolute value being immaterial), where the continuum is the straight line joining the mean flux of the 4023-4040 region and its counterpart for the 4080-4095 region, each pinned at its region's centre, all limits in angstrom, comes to 0.04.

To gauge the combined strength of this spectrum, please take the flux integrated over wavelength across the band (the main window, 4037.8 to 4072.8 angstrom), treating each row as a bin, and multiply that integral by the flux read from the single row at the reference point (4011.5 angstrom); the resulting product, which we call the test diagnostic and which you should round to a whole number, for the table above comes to 467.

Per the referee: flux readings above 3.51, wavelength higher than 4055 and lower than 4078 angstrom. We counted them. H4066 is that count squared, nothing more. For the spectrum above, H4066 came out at 36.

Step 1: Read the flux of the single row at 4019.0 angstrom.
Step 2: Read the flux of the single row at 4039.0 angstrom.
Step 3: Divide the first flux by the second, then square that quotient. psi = 1.15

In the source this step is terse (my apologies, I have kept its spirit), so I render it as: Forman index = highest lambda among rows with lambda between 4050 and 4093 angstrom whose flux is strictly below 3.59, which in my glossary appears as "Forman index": 4091.5 angstrom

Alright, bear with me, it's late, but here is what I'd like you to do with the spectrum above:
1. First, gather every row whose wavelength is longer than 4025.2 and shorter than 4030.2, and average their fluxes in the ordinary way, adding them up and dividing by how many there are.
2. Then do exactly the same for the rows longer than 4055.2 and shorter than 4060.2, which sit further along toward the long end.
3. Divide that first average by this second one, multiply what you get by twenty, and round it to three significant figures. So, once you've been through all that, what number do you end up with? 19.3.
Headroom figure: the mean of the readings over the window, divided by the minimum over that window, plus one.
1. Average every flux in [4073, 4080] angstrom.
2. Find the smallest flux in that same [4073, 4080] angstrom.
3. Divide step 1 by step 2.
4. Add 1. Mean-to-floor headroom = 2.028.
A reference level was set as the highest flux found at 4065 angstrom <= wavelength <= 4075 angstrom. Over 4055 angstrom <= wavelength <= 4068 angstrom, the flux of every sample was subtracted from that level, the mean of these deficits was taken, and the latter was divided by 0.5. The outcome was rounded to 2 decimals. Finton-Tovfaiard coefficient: 0.41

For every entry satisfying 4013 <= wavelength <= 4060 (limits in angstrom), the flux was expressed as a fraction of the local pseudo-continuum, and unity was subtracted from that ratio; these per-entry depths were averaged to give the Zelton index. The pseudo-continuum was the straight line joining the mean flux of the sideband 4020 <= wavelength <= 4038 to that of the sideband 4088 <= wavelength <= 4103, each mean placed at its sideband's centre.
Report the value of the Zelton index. -0.011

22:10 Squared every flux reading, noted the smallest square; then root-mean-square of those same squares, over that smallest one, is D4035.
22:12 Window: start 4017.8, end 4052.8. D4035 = 1.19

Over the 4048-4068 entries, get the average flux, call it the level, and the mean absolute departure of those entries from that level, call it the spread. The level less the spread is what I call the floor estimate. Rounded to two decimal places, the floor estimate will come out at 3.38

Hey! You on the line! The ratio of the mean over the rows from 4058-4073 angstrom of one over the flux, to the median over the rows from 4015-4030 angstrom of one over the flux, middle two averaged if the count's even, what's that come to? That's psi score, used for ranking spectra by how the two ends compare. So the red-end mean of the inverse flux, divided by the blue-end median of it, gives 1.00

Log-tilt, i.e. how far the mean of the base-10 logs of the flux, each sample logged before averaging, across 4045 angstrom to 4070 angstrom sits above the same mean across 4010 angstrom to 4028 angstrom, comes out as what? -0.016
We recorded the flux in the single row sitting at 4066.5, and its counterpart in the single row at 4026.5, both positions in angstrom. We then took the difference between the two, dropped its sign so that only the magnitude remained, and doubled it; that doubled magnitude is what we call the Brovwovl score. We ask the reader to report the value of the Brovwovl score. 0.35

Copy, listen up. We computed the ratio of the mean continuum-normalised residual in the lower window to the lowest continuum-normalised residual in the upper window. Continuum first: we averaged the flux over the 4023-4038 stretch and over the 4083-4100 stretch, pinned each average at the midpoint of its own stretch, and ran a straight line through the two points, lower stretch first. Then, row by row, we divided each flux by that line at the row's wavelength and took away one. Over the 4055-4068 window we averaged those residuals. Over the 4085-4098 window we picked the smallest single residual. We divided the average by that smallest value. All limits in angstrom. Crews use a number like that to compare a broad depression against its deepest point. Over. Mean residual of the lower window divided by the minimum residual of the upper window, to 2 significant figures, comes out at 0.36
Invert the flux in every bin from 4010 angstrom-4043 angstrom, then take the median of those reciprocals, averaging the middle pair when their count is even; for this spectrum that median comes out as 0.277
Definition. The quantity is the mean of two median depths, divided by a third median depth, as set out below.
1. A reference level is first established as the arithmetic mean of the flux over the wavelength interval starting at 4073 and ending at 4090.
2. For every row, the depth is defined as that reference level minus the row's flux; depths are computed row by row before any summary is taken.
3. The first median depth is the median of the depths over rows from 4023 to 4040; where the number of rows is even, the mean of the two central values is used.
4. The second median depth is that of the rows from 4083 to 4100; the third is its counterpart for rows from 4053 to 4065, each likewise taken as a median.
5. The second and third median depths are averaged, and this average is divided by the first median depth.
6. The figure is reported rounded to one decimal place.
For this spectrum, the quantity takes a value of 1.2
